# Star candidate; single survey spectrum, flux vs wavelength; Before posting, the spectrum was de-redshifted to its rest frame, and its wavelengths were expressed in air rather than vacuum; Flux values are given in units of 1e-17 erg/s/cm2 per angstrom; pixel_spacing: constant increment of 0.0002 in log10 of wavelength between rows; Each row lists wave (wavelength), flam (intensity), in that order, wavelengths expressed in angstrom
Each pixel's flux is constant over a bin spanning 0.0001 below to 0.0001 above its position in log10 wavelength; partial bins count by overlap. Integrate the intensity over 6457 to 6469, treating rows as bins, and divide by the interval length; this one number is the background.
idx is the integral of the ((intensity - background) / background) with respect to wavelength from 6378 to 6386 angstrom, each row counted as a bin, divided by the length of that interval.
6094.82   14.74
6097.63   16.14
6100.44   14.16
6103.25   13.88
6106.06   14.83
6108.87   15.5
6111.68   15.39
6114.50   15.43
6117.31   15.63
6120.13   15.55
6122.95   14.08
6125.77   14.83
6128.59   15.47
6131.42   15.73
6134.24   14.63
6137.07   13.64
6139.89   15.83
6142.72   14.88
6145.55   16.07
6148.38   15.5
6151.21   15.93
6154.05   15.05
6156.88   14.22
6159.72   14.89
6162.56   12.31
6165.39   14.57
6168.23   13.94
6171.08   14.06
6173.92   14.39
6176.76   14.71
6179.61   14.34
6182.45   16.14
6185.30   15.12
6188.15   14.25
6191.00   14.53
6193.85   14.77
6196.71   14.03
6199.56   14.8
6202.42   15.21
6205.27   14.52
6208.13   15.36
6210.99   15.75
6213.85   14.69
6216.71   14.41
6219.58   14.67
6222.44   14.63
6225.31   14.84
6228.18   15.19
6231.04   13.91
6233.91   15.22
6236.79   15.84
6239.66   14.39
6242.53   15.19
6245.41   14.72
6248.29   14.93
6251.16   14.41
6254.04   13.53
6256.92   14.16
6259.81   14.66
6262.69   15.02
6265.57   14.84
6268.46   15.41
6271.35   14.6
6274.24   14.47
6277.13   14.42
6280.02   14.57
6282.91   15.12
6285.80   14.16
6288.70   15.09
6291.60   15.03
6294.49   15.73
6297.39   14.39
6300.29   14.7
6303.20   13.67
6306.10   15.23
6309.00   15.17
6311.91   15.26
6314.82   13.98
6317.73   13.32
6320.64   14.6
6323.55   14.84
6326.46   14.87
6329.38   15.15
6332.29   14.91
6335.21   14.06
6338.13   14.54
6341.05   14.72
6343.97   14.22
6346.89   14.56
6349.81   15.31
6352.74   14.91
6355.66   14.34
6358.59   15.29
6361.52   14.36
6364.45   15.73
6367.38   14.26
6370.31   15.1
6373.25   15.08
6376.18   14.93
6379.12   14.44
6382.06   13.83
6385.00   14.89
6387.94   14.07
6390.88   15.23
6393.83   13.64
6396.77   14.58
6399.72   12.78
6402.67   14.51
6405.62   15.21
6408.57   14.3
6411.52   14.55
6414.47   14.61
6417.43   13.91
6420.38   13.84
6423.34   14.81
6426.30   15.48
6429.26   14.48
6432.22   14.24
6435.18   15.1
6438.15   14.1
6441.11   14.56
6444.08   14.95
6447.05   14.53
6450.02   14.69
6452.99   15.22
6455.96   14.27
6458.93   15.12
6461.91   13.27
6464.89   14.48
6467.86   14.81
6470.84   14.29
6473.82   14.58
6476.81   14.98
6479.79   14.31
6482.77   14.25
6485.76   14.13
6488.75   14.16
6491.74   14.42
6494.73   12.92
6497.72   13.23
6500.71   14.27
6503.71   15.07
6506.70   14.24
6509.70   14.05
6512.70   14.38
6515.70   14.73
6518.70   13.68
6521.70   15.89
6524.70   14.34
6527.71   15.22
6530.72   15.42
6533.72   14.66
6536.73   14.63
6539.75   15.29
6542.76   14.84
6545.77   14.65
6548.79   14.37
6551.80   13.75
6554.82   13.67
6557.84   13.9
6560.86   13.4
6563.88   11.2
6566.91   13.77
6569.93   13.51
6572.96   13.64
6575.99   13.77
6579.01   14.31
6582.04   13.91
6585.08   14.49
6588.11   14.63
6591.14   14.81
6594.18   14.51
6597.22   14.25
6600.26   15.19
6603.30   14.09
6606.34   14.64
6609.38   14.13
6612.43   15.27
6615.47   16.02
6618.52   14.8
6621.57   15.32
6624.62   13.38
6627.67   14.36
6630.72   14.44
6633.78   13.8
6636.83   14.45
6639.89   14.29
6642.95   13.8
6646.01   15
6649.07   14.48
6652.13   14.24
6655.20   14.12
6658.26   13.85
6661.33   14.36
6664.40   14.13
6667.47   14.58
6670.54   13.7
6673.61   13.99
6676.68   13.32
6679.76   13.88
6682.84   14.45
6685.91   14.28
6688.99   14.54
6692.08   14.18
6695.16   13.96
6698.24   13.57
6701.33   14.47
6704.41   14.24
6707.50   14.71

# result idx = 0.00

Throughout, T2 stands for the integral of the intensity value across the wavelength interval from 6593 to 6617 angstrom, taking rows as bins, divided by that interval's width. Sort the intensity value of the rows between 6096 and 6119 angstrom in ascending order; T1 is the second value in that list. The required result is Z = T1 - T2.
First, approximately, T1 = 14.16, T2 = 14.8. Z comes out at -0.6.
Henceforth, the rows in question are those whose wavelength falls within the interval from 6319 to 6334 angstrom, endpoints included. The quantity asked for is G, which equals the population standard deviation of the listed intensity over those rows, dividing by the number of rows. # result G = 0.2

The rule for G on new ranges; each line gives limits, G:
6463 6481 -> 0.3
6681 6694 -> 0.1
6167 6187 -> 0.7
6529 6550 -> 0.4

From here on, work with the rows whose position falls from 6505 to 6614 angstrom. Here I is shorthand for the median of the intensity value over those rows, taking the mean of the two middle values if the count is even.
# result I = 14.4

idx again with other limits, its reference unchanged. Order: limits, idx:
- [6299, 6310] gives 0.02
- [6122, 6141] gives 0.03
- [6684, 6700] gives -0.02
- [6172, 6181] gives 0.00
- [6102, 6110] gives 0.02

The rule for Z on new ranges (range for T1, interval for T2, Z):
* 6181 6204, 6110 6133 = -1.0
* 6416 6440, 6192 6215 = -1.0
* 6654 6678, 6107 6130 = -1.5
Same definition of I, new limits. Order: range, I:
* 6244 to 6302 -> 14.7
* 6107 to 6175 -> 15.0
